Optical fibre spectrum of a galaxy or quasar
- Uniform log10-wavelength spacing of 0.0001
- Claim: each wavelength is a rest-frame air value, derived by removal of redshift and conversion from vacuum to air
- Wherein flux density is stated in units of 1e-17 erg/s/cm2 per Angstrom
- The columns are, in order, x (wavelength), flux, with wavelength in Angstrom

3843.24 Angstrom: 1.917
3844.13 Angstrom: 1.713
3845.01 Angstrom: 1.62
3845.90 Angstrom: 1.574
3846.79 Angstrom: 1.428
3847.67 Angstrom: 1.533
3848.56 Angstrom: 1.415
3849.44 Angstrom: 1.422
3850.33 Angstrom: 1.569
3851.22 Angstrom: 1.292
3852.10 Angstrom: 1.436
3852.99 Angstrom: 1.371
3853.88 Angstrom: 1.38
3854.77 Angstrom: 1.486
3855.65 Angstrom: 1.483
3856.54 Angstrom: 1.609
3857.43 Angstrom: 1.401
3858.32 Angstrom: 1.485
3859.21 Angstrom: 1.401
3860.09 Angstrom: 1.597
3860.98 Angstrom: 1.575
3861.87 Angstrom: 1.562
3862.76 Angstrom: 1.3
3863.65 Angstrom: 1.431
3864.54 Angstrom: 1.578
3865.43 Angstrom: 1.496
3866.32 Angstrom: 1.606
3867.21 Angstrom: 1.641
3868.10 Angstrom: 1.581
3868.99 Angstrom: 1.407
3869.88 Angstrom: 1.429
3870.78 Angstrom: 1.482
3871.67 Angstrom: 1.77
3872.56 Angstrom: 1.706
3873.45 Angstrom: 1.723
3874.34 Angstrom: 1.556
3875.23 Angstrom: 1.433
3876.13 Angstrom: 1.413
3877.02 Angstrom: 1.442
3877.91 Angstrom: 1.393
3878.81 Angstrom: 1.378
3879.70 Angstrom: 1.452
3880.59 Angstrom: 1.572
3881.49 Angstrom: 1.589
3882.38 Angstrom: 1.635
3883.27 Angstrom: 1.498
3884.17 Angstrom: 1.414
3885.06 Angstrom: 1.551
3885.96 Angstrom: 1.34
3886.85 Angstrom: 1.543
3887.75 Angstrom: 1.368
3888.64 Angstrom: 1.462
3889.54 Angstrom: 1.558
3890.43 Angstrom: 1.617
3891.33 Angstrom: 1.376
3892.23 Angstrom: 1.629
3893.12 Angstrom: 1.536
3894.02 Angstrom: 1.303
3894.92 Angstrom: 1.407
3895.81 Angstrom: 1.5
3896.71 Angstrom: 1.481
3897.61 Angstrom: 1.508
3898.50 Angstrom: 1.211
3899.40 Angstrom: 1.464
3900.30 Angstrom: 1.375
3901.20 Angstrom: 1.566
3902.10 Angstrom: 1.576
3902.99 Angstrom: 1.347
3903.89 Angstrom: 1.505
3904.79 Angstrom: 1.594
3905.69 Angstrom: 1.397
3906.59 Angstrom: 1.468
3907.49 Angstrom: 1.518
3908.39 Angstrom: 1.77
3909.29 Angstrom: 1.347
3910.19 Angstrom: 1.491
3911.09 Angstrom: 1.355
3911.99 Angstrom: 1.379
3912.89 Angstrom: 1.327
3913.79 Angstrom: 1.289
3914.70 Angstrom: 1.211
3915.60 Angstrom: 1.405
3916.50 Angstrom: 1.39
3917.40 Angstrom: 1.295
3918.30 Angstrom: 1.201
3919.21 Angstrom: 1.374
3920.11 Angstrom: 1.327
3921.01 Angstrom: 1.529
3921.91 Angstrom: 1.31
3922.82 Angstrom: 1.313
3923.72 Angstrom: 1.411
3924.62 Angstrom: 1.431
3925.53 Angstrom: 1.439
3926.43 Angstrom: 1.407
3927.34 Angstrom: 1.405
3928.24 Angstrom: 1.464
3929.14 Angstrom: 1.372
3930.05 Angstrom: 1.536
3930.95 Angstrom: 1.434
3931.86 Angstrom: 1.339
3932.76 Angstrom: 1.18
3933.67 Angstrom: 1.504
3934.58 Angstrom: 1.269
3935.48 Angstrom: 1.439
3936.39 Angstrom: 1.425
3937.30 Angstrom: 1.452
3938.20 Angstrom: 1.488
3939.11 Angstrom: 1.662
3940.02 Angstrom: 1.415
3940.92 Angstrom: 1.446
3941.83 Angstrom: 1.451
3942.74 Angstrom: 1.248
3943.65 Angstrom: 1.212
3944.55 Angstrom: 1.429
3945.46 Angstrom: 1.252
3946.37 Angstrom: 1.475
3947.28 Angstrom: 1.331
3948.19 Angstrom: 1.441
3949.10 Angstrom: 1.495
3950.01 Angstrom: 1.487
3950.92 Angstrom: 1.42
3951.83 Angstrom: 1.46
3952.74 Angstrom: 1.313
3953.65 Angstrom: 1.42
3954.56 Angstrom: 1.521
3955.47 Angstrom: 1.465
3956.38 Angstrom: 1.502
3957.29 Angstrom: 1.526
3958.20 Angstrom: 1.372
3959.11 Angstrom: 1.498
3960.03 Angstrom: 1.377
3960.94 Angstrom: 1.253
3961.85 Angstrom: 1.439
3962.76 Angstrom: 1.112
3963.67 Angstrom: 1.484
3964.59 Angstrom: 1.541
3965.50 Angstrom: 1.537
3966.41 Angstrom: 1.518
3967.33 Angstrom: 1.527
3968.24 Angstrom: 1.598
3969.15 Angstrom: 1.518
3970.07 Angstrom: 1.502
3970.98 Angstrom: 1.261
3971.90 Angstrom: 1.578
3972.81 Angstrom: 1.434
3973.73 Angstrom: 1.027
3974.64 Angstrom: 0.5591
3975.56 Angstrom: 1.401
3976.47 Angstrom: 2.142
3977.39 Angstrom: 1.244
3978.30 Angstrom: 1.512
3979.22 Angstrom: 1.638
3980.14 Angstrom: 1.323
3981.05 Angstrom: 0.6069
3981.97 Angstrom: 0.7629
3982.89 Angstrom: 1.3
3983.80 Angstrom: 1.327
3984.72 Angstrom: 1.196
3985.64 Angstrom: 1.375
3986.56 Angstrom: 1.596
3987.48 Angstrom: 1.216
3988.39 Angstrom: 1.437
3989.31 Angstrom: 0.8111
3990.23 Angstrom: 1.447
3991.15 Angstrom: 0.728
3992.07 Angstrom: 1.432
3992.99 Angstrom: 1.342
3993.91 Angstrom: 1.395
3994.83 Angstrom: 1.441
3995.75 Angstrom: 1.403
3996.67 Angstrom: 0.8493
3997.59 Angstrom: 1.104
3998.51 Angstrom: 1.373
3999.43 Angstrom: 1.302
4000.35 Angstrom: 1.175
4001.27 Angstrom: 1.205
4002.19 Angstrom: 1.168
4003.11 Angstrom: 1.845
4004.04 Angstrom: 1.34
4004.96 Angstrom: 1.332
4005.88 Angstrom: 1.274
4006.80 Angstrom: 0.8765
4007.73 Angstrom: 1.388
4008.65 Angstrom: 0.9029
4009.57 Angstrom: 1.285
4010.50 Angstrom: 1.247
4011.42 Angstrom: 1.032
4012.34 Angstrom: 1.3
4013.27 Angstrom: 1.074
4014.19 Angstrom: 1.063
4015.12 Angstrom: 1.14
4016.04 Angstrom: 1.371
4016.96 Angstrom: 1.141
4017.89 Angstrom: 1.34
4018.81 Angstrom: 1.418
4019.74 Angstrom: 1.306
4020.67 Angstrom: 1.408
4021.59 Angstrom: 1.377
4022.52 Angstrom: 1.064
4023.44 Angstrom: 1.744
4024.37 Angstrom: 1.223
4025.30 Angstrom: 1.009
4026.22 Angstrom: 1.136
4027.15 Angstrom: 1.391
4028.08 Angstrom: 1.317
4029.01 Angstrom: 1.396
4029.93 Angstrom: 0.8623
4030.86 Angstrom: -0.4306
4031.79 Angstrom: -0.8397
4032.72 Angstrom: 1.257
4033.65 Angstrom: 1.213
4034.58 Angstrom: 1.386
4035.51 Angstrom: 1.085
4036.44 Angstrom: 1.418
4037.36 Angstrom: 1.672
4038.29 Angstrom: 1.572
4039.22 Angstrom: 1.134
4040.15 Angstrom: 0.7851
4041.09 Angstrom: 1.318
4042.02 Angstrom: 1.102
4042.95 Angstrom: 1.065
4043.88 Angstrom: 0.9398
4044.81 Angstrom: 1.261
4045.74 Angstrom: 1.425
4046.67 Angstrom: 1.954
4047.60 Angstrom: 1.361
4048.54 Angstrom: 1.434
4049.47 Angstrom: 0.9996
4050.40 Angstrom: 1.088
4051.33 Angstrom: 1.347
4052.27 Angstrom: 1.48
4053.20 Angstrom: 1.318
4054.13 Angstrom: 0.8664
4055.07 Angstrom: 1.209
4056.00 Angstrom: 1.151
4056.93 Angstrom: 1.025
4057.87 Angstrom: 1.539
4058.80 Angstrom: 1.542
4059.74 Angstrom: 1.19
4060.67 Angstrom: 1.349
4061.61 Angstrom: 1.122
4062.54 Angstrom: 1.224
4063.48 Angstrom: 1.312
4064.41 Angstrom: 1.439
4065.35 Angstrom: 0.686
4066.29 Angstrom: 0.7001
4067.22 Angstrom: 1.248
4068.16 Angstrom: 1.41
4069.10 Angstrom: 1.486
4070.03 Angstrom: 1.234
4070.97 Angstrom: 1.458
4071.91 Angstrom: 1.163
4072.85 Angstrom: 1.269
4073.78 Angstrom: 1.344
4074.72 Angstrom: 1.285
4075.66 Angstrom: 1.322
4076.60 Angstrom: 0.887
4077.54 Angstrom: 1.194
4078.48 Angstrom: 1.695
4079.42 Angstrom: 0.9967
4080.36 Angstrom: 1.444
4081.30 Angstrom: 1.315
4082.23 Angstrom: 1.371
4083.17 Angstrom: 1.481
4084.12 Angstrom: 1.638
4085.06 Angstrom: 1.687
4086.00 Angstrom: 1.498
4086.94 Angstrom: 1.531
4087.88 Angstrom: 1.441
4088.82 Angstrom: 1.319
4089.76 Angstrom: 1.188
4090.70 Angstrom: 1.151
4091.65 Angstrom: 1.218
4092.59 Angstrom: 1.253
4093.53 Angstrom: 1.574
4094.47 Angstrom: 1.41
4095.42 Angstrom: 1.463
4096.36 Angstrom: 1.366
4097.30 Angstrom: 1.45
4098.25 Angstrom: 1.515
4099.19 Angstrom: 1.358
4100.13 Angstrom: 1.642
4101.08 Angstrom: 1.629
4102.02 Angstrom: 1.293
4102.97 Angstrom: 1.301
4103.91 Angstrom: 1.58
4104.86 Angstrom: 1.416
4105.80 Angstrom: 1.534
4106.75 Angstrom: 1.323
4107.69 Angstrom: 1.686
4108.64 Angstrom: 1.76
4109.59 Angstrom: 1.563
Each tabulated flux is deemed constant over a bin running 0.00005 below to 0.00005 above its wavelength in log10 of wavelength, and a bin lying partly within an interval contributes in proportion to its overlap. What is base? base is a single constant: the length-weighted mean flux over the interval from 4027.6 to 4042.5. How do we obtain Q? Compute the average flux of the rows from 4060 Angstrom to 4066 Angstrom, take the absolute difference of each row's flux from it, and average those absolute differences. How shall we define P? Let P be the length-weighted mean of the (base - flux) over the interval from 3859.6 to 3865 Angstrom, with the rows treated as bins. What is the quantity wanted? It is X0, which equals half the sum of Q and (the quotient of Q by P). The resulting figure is -0.10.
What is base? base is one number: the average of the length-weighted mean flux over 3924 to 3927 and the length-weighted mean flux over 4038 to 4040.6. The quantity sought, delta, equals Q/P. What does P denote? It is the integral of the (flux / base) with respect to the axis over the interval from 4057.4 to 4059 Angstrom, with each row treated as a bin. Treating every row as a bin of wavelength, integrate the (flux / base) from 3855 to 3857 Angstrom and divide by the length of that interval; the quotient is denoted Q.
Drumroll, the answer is 0.62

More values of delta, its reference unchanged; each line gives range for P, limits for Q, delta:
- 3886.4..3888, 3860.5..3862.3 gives 0.67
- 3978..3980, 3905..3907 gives 0.47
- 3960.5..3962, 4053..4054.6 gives 0.53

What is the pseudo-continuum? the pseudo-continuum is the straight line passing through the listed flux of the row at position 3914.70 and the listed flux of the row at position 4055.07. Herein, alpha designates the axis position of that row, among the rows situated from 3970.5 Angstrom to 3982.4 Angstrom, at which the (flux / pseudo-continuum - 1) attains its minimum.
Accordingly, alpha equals 3974.64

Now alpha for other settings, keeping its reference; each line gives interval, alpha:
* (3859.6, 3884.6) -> 3862.76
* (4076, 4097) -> 4076.60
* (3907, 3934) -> 3932.76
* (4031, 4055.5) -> 4031.79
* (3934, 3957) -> 3943.65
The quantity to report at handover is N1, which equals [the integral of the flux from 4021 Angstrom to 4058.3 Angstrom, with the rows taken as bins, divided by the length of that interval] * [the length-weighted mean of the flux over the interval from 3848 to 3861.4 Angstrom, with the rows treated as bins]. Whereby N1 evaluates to 1.7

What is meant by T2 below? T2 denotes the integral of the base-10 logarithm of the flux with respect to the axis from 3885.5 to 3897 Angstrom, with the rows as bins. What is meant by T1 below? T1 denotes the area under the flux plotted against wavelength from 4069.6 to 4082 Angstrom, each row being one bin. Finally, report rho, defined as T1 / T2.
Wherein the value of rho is 8.3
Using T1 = 15.9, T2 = 1.91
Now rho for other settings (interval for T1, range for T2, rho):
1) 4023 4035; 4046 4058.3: 9.3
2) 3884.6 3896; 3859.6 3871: 8.2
